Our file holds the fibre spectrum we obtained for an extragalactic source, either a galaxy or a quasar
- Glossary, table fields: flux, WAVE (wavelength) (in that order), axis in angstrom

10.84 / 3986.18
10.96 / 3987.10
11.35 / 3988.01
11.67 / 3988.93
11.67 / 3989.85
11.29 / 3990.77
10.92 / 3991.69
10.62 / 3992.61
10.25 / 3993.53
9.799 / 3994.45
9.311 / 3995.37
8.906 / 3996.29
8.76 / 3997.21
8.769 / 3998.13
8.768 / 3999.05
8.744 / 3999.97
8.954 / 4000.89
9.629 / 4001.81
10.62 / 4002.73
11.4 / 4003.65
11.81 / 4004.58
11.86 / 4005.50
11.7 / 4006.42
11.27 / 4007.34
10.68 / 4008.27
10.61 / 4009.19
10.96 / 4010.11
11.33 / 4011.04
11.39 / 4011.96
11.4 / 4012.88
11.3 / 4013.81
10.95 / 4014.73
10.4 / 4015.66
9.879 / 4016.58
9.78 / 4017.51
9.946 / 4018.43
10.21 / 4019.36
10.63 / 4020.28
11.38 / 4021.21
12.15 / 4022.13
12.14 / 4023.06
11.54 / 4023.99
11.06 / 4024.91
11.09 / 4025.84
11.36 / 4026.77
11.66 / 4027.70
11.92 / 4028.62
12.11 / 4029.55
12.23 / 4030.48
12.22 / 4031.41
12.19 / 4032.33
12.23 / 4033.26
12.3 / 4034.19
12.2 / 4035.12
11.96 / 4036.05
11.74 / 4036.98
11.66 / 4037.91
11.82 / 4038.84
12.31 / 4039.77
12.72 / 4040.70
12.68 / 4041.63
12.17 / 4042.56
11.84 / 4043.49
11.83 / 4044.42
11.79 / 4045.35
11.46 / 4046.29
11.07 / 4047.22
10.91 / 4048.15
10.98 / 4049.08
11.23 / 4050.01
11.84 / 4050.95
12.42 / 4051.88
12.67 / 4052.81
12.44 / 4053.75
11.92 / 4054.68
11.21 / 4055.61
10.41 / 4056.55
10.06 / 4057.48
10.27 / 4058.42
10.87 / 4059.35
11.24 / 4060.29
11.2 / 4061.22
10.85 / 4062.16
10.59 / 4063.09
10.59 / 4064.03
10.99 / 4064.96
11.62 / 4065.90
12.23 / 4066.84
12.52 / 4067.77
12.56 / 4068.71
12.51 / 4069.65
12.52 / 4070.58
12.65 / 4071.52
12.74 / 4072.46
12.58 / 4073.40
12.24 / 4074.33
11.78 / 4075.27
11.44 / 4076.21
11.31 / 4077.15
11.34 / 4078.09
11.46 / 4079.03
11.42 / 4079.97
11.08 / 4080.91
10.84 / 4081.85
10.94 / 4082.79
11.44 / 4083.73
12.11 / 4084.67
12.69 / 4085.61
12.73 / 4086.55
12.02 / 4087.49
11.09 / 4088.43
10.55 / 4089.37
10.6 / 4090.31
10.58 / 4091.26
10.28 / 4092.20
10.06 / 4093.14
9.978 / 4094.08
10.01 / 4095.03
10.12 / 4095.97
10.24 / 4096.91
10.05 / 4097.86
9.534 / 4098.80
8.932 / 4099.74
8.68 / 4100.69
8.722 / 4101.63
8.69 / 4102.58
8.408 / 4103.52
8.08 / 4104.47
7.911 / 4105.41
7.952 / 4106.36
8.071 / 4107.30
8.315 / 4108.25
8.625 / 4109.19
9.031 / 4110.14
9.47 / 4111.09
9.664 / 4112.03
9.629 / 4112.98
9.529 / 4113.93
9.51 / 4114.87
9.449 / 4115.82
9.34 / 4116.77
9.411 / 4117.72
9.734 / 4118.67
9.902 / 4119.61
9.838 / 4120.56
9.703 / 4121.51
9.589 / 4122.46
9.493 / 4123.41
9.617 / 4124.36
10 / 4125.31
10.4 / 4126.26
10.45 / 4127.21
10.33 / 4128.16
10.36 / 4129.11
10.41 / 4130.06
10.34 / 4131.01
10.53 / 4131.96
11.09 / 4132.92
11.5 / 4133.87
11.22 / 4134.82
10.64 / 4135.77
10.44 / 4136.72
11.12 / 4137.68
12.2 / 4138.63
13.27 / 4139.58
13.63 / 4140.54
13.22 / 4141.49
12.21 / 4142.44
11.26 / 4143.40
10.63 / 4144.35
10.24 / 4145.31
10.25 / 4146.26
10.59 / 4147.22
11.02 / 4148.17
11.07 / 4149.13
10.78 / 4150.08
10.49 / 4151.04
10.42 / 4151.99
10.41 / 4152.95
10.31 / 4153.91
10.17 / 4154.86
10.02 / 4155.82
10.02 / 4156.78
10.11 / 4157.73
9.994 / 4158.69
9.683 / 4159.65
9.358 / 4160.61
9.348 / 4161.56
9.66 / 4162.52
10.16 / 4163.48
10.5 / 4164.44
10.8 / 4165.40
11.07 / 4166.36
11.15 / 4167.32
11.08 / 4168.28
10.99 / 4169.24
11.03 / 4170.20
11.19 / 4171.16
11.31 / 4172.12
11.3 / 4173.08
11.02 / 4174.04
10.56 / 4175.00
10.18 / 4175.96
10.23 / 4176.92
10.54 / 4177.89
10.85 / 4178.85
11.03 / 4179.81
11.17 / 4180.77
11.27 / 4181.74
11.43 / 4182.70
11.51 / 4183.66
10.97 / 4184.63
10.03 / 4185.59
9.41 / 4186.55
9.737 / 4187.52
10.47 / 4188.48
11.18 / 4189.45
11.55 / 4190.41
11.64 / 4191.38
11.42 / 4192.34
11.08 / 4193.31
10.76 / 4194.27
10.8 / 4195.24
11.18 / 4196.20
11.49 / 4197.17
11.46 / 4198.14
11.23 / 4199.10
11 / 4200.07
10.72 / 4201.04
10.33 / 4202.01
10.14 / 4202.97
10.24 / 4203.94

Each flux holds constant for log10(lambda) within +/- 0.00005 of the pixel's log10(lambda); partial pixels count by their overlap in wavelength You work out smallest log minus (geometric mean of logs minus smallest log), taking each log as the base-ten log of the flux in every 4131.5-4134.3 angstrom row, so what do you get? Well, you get 1.00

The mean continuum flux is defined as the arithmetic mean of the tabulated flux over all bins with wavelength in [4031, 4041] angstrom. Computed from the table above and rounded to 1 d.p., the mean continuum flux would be 12.1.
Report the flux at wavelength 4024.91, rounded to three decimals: 11.060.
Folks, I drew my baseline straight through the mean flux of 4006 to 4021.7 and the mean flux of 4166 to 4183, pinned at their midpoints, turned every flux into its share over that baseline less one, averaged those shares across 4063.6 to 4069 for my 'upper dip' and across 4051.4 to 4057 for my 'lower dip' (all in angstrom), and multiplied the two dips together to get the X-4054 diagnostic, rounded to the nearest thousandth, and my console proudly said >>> 0.007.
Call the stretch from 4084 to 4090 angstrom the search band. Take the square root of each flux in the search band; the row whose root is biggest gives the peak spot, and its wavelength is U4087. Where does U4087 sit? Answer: 4086.55 angstrom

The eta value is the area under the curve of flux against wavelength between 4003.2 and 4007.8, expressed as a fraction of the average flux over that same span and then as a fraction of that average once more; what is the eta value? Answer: 0.40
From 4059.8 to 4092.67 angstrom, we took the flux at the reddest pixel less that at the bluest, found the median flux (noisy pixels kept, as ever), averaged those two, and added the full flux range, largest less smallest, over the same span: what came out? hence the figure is 7.7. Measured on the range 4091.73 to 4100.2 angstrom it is 5.7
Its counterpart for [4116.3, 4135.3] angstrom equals 8.2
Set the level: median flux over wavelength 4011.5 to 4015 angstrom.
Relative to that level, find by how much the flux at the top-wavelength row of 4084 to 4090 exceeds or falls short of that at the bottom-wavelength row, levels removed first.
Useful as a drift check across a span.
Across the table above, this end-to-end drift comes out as -1.6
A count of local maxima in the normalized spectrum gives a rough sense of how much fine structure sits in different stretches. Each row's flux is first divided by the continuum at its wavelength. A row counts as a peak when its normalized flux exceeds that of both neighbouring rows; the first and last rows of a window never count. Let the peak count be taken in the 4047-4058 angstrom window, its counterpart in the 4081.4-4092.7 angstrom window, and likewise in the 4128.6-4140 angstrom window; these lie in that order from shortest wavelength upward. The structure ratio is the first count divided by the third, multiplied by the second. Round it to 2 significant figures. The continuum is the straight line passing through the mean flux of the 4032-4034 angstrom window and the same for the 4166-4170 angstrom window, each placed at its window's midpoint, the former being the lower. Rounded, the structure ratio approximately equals 1.0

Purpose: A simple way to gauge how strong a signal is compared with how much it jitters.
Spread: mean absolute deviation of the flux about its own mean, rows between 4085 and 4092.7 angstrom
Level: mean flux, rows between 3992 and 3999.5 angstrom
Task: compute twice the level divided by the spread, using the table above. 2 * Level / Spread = 22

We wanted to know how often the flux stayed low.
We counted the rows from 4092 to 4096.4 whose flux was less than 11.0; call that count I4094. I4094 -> 5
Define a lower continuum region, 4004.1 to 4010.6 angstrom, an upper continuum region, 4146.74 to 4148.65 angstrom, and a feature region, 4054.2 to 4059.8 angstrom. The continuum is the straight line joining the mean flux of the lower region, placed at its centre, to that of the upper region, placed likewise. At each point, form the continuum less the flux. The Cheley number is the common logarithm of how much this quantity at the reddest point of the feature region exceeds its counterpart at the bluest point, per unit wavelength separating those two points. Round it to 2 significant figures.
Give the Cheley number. -0.65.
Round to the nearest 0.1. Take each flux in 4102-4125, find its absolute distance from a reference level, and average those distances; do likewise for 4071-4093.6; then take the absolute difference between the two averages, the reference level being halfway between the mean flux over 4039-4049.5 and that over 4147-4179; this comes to 1.3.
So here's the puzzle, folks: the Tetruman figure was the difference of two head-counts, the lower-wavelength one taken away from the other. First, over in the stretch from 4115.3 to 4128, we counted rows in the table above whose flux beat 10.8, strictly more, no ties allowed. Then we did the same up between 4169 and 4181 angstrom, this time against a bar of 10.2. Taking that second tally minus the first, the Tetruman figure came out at 12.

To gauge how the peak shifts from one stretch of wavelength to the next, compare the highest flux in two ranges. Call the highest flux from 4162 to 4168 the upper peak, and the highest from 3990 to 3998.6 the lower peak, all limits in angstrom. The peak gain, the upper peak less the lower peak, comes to -0.1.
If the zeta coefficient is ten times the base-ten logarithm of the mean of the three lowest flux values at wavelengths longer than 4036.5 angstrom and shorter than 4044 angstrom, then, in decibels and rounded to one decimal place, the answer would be 10.7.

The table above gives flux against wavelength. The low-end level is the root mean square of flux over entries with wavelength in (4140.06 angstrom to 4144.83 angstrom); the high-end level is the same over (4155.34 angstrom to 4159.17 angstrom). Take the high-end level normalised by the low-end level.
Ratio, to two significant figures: 0.82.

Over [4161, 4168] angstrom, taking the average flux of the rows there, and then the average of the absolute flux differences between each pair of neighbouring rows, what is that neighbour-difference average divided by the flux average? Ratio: 0.029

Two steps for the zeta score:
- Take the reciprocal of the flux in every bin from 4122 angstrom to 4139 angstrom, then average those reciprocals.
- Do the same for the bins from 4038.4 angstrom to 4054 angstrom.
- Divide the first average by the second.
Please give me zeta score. 1.13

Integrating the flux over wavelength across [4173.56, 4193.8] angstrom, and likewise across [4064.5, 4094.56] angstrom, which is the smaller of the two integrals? 219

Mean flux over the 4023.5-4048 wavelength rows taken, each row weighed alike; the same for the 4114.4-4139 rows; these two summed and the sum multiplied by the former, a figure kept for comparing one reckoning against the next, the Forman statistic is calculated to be 263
